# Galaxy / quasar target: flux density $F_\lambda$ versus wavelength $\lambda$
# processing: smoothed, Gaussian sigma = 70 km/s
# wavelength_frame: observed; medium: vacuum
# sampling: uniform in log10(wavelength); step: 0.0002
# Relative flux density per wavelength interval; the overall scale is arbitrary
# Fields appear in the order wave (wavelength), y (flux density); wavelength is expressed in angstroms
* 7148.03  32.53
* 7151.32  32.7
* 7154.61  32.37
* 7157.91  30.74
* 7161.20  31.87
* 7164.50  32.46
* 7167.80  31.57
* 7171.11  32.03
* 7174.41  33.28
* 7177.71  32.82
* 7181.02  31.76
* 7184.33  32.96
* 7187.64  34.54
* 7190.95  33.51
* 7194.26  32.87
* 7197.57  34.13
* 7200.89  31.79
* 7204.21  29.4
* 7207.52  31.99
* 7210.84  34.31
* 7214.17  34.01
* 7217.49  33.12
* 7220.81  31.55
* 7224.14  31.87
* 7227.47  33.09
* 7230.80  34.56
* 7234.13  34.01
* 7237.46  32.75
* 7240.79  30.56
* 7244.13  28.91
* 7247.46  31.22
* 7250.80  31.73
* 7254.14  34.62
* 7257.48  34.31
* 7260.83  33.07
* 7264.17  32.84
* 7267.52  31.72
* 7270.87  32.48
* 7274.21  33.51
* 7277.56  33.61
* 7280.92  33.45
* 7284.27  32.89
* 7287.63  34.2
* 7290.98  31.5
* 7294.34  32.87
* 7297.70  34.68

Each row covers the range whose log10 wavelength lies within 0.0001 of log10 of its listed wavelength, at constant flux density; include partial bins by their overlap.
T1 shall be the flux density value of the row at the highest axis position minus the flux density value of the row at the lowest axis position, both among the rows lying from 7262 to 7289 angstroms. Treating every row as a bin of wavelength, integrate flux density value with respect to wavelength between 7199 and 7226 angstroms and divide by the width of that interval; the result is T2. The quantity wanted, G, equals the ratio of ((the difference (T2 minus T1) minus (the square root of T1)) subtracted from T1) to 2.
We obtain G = -14.2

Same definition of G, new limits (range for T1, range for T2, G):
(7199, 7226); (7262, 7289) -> -16.3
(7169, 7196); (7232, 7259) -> -14.9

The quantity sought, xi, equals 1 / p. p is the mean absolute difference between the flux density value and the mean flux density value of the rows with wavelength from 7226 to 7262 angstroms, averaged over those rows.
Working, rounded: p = 1.47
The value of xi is 0.7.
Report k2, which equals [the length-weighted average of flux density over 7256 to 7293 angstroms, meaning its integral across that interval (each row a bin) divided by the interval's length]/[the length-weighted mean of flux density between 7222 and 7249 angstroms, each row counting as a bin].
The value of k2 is 1.03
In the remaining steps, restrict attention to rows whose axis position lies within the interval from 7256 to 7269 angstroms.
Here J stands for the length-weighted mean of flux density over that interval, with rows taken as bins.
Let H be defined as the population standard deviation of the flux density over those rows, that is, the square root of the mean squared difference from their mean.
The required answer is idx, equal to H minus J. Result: -32.05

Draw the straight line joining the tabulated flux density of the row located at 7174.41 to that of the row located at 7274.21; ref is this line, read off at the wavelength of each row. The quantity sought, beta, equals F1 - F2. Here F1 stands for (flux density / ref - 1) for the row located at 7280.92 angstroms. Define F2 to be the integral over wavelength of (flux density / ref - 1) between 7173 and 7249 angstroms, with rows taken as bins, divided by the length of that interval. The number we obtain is 0.02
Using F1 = 0.00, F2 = -0.024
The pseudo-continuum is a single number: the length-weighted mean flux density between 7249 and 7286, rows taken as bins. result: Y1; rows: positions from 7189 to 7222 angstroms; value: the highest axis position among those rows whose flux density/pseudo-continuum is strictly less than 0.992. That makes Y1 7220.81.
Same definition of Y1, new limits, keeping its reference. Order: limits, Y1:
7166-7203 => 7200.89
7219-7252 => 7250.80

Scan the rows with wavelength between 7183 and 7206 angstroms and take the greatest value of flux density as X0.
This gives 34.54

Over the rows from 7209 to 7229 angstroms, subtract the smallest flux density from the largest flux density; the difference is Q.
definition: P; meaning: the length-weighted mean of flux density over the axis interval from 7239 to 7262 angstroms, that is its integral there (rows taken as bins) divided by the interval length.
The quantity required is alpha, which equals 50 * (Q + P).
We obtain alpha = 1740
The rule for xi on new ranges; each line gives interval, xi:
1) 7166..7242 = 1.0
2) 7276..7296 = 1.5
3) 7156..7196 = 1.3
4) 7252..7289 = 1.5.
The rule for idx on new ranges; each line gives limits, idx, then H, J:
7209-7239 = -32.24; 1.00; 33.24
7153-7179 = -31.40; 0.73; 32.13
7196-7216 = -30.84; 1.76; 32.60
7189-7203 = -32.12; 0.87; 32.99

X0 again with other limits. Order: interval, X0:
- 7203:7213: 34.31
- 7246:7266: 34.62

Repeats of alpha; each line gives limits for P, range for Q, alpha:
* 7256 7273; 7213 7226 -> 1767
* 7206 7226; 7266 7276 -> 1730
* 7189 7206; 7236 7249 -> 1811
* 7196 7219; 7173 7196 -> 1772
